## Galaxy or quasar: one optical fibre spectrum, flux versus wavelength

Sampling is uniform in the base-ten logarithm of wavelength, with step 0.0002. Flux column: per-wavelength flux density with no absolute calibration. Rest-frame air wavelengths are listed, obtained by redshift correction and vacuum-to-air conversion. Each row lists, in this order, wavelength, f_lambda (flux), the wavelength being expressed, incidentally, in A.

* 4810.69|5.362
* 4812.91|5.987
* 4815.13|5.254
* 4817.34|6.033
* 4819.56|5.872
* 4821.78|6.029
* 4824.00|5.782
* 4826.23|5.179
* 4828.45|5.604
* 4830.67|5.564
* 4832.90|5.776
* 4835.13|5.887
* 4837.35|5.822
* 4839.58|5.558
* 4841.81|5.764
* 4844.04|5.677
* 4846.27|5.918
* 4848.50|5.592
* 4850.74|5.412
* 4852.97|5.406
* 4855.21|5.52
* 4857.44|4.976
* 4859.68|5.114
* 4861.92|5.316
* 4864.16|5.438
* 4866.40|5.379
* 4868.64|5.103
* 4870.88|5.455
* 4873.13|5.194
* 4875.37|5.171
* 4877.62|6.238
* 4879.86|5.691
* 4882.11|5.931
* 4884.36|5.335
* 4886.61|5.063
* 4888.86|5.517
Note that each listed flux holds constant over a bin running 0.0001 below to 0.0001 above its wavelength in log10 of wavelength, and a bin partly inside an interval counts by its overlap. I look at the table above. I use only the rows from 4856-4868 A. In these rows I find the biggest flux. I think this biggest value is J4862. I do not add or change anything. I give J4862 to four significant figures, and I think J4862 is 5.438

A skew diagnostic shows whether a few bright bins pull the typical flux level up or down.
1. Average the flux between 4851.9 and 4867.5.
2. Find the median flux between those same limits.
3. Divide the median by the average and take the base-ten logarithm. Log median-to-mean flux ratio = 0.0059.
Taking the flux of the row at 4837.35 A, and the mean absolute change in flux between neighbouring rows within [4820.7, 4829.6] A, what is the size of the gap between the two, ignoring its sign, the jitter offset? 5.40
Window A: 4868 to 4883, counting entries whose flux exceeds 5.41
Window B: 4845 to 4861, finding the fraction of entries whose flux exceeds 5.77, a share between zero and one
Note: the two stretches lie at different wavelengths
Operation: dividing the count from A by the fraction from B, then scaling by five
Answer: 140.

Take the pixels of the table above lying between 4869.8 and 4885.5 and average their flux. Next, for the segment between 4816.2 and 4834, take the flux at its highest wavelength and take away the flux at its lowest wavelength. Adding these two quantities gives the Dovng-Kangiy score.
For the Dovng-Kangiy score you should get 5.32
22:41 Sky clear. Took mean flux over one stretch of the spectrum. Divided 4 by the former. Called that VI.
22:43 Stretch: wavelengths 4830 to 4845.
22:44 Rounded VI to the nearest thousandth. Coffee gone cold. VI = 0.699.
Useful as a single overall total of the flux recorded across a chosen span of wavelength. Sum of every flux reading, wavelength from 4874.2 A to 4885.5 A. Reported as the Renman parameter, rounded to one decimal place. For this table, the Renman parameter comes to 28.4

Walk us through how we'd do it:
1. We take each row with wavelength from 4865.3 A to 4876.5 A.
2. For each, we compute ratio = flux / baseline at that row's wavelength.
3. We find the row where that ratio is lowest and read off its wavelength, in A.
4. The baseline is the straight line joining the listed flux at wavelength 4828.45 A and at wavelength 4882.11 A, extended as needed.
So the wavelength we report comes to 4868.64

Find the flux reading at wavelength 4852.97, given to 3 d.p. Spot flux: 5.406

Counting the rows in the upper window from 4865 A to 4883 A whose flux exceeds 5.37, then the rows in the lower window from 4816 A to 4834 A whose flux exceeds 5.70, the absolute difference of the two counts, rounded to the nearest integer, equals 0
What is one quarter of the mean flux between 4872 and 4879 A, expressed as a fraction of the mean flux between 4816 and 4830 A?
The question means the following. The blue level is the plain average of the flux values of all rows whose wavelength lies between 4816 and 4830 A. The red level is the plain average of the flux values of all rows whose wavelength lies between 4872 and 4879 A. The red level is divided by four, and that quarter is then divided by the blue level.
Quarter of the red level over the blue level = 0.241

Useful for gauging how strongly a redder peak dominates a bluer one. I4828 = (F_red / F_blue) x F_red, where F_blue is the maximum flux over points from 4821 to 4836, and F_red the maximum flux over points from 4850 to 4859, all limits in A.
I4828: 5.1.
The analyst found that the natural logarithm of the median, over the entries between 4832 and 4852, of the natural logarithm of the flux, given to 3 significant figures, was 0.561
